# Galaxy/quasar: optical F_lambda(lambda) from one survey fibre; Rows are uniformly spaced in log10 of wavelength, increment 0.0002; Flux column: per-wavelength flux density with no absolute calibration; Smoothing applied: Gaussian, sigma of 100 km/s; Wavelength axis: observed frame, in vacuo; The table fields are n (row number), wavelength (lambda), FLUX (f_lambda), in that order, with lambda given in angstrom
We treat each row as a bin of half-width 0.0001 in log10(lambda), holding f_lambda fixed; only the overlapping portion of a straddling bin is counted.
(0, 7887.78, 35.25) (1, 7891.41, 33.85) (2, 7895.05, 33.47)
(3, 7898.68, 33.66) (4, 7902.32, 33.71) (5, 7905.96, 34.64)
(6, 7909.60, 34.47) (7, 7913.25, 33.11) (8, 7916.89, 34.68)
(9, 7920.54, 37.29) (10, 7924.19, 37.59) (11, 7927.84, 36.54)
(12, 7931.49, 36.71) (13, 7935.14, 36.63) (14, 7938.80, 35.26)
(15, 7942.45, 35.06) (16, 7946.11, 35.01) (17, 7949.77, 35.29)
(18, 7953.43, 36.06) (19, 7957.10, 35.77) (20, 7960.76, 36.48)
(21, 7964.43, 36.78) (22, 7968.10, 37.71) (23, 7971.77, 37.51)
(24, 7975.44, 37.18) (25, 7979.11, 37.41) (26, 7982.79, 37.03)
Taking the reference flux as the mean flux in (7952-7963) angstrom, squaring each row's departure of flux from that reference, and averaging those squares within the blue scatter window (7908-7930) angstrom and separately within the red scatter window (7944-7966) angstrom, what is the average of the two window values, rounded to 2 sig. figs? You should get 1.7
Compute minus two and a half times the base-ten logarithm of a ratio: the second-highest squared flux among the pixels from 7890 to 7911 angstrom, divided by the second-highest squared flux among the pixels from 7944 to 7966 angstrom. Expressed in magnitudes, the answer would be 0.12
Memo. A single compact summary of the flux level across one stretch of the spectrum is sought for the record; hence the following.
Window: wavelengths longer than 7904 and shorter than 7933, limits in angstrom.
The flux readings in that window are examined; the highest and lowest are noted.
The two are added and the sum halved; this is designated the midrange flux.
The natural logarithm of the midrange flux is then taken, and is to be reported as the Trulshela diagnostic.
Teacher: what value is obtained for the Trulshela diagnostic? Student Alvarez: 3.57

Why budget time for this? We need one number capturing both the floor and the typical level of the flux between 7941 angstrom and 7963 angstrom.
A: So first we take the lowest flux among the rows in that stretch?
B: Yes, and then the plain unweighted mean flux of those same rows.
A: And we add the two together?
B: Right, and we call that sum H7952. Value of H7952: 70.6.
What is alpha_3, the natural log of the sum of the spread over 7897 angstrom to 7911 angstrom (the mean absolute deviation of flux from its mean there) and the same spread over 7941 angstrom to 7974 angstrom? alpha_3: 0.2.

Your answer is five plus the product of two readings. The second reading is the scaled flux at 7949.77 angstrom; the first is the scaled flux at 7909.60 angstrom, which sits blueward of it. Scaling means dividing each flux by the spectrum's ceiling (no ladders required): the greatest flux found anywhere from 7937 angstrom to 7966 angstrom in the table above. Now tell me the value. 5.90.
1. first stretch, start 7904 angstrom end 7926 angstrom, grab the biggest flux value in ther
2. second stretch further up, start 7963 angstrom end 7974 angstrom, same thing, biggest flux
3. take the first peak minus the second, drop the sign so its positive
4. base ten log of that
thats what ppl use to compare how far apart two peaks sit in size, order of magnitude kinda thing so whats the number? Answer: -0.92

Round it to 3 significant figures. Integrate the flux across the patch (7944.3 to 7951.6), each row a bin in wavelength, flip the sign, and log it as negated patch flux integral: -257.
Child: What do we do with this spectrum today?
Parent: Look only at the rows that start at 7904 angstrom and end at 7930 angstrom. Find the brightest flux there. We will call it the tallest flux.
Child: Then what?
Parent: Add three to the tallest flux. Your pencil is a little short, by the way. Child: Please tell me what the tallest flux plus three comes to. 40.6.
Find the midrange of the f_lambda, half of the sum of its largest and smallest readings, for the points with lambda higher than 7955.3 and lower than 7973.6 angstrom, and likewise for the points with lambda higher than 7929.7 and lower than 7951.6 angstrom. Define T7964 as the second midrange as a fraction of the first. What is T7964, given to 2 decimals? 0.98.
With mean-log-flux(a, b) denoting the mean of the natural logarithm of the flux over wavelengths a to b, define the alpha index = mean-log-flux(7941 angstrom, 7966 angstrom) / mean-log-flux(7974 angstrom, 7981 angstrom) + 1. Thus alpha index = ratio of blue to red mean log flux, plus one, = 1.99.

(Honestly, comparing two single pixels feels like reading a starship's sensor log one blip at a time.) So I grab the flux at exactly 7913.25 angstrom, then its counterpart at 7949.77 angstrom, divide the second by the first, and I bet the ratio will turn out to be 1.07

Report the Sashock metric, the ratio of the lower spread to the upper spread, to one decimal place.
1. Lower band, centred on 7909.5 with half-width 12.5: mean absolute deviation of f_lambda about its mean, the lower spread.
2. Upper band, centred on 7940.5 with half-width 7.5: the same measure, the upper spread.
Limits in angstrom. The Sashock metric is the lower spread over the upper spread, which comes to 1.5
